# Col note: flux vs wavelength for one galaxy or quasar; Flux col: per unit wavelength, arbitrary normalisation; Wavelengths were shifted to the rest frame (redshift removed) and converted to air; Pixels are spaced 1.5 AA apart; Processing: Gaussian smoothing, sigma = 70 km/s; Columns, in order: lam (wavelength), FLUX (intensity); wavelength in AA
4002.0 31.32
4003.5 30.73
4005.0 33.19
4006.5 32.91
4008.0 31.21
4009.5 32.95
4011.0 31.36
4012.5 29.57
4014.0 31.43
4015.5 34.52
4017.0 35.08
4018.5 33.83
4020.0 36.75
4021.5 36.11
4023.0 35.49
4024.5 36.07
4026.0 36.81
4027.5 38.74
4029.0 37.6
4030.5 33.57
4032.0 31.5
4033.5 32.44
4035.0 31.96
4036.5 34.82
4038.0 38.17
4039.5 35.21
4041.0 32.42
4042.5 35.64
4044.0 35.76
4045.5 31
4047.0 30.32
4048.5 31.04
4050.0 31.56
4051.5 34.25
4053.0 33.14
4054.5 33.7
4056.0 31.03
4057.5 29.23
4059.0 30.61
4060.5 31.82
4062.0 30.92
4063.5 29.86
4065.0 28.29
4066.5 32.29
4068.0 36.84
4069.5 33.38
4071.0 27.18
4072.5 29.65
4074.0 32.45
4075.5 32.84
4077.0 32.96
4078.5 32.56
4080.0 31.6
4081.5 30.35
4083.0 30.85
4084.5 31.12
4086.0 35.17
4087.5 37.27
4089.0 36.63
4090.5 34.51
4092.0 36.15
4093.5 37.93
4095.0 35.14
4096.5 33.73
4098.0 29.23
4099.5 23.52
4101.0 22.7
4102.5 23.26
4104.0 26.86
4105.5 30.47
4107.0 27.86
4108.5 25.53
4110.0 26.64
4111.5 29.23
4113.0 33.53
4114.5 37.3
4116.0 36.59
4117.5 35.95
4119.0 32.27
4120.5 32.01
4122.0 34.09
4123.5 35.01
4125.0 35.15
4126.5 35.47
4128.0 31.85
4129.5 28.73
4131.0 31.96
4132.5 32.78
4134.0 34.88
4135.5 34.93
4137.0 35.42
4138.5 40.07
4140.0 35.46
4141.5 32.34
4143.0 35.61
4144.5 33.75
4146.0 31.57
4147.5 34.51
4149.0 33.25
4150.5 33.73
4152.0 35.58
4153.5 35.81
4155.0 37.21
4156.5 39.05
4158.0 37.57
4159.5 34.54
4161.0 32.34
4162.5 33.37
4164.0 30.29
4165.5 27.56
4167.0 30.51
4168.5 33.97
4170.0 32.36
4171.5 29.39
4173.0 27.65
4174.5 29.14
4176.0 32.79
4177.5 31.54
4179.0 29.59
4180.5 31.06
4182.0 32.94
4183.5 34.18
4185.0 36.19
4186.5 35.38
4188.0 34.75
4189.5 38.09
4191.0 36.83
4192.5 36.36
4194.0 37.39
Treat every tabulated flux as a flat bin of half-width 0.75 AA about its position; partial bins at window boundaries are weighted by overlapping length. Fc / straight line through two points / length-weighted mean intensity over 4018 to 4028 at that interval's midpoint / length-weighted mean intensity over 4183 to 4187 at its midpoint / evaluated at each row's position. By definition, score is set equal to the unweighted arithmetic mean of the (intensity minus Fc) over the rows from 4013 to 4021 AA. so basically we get -2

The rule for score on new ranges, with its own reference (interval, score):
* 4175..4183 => -4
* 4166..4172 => -4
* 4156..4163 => 0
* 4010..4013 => -6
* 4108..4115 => -5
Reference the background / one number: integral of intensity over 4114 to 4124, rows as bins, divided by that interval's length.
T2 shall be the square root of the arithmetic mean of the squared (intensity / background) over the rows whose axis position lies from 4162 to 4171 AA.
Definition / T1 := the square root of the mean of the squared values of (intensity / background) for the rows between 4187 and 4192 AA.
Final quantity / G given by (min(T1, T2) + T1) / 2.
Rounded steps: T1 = 1.06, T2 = 0.91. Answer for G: 0.981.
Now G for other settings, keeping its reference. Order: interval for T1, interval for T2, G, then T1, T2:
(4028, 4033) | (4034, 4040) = 0.990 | 0.99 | 1.01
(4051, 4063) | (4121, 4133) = 0.919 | 0.92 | 0.96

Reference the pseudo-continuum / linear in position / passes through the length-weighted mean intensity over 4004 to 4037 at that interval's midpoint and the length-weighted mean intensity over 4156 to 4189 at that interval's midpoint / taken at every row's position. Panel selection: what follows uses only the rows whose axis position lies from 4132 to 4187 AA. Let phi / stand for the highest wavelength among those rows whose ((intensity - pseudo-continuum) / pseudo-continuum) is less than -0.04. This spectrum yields 4180.5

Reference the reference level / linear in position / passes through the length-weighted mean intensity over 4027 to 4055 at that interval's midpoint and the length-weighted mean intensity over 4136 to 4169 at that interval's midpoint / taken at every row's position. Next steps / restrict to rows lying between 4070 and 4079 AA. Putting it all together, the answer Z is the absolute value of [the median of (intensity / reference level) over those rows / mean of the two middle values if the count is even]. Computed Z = 0.958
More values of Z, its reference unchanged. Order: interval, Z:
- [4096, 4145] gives 0.959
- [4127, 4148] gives 0.997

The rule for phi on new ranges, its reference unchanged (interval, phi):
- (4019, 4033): 4032.0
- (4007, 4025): 4014.0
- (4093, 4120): 4111.5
